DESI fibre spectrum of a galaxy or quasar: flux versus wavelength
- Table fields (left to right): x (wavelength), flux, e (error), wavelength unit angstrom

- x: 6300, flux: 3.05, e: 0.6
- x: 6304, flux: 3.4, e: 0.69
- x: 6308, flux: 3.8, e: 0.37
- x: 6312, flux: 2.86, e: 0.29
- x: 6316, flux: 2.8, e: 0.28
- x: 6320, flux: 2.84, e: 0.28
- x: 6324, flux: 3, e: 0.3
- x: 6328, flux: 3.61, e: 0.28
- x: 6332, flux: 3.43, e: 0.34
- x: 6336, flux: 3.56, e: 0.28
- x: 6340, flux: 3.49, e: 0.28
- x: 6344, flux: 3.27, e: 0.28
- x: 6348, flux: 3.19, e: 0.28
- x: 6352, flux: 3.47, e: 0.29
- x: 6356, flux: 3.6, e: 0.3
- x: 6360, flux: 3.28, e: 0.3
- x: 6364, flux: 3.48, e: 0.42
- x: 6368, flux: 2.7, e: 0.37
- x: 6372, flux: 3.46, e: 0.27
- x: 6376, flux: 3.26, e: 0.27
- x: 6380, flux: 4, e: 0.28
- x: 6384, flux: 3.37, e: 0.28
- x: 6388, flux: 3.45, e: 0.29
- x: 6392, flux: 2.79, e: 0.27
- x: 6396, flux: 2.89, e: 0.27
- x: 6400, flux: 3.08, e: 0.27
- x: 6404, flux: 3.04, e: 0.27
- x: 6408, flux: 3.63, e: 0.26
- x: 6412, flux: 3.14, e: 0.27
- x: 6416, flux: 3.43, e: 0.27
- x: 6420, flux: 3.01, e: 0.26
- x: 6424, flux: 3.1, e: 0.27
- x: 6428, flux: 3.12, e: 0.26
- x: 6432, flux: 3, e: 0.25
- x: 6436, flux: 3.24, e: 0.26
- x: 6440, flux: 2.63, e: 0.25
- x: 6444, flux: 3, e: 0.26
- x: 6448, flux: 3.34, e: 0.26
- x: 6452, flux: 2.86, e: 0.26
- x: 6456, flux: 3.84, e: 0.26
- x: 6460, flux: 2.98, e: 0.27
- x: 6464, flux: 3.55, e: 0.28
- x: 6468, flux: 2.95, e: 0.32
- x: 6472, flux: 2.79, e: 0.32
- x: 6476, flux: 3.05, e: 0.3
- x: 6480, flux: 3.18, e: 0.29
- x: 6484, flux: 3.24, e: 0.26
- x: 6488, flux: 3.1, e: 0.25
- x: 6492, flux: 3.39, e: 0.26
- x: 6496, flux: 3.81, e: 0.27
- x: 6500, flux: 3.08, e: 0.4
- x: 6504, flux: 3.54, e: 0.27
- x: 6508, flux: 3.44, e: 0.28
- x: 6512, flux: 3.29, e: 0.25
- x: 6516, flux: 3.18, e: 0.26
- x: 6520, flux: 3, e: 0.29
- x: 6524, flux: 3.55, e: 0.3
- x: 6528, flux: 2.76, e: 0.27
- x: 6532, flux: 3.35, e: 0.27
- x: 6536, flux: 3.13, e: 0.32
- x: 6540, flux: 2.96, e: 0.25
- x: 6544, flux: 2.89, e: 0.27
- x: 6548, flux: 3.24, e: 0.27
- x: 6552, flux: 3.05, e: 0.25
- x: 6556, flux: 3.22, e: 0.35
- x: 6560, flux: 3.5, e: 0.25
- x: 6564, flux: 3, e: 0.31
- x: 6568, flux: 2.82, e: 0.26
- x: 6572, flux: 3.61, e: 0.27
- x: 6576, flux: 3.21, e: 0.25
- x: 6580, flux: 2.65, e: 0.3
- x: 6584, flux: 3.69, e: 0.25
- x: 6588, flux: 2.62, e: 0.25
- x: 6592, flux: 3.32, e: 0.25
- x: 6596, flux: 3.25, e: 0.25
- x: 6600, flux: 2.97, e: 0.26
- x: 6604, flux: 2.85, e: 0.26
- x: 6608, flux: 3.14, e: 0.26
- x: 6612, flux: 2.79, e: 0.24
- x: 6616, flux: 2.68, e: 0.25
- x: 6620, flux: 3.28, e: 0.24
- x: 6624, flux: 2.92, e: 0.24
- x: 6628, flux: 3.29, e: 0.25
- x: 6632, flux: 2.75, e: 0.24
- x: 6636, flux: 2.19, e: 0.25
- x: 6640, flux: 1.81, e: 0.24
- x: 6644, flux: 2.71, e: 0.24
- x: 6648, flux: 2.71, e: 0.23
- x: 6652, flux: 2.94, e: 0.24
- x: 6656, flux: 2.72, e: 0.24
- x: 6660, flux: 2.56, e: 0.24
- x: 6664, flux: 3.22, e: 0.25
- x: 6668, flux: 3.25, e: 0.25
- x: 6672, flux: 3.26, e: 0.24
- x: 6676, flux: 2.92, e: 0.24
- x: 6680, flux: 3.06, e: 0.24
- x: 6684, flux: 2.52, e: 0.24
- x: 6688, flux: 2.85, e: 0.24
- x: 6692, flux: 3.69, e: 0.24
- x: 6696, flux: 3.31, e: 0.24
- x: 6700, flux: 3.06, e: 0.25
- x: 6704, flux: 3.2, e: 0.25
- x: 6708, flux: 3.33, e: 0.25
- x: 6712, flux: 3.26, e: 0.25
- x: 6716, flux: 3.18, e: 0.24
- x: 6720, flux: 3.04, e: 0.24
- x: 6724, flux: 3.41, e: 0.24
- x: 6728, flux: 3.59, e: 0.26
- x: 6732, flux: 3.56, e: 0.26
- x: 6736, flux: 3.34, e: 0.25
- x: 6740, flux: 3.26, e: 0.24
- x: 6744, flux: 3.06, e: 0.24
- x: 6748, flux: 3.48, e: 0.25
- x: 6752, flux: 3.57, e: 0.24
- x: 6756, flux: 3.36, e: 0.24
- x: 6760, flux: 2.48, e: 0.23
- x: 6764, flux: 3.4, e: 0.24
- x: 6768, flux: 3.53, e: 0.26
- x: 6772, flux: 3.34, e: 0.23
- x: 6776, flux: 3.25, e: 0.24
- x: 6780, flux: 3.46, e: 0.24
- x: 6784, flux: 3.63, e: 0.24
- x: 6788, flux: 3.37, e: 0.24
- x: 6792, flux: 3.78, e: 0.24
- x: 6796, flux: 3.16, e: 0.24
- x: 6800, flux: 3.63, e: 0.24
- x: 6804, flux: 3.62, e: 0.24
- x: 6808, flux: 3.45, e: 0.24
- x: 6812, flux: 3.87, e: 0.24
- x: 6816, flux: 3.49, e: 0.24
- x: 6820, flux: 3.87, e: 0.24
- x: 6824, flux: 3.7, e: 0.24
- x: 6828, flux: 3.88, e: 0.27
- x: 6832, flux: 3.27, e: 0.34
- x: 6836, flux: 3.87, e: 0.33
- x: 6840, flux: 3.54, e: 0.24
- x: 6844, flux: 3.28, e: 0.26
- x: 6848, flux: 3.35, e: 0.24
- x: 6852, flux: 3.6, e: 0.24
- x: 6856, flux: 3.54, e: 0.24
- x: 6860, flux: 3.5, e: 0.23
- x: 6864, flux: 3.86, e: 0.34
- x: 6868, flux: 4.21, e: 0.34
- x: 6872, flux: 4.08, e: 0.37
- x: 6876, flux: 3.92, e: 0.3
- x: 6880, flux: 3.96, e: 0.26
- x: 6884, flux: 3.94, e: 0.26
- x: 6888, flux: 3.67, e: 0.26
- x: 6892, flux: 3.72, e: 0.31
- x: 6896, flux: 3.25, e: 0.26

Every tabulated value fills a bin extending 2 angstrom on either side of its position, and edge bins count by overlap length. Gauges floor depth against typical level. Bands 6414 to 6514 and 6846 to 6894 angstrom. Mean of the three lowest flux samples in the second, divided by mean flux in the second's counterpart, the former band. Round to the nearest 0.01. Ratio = 1.08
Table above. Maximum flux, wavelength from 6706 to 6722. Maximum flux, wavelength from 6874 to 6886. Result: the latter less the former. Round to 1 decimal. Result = 0.6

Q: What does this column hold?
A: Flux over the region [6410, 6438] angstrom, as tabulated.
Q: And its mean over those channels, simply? 3.15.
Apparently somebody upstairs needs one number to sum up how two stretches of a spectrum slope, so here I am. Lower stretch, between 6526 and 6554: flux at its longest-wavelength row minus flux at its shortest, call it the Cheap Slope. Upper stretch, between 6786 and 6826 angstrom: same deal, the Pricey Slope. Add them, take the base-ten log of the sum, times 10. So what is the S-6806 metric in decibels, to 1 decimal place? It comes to -2.1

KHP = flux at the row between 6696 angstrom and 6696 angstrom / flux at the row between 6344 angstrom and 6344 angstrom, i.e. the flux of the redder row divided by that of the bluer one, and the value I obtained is 1.01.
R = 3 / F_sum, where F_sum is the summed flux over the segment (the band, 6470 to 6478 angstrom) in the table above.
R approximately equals 0.51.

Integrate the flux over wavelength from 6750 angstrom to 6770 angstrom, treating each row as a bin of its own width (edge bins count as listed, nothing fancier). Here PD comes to 65.4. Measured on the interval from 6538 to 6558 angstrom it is 61.4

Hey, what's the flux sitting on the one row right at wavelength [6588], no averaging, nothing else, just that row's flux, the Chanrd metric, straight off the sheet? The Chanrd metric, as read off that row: 2.62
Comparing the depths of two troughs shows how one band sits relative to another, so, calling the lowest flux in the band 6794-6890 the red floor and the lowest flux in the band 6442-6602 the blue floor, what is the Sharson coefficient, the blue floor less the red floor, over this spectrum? -0.5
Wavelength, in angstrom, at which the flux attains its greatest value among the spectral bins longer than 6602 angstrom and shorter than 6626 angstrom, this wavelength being 6620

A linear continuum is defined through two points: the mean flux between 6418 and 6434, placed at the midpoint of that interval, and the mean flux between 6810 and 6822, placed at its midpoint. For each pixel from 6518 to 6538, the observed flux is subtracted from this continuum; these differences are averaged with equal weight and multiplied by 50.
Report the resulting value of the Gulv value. 4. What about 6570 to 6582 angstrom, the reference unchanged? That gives 8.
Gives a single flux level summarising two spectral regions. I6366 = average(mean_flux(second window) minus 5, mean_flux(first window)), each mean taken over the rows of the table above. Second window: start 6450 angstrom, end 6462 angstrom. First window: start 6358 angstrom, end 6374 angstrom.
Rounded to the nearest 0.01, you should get 0.73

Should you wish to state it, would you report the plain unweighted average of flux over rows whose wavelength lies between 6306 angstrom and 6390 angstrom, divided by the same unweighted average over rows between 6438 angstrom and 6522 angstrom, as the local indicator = 1.04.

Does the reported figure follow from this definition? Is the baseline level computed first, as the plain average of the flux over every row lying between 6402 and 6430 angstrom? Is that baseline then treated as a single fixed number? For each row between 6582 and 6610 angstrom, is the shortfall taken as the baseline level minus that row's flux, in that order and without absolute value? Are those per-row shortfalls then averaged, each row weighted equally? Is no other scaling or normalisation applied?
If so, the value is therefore 0.09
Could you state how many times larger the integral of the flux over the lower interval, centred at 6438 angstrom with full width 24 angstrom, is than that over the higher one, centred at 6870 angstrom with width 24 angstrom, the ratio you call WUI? 0.78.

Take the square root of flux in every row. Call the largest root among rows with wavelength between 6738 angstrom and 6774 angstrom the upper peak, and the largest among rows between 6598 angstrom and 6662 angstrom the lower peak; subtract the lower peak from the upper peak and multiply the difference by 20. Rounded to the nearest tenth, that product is 1.5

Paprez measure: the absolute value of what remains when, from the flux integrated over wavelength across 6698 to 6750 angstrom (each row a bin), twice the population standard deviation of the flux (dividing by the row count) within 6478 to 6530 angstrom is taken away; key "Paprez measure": 171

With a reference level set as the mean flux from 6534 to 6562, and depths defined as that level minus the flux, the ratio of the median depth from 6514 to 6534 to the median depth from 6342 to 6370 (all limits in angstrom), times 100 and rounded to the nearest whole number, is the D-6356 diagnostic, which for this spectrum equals 28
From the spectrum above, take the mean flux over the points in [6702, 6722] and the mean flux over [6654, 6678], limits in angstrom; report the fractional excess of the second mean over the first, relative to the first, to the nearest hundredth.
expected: -0.07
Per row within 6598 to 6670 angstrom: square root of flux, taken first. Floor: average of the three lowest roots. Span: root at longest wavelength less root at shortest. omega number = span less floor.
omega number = -1.40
